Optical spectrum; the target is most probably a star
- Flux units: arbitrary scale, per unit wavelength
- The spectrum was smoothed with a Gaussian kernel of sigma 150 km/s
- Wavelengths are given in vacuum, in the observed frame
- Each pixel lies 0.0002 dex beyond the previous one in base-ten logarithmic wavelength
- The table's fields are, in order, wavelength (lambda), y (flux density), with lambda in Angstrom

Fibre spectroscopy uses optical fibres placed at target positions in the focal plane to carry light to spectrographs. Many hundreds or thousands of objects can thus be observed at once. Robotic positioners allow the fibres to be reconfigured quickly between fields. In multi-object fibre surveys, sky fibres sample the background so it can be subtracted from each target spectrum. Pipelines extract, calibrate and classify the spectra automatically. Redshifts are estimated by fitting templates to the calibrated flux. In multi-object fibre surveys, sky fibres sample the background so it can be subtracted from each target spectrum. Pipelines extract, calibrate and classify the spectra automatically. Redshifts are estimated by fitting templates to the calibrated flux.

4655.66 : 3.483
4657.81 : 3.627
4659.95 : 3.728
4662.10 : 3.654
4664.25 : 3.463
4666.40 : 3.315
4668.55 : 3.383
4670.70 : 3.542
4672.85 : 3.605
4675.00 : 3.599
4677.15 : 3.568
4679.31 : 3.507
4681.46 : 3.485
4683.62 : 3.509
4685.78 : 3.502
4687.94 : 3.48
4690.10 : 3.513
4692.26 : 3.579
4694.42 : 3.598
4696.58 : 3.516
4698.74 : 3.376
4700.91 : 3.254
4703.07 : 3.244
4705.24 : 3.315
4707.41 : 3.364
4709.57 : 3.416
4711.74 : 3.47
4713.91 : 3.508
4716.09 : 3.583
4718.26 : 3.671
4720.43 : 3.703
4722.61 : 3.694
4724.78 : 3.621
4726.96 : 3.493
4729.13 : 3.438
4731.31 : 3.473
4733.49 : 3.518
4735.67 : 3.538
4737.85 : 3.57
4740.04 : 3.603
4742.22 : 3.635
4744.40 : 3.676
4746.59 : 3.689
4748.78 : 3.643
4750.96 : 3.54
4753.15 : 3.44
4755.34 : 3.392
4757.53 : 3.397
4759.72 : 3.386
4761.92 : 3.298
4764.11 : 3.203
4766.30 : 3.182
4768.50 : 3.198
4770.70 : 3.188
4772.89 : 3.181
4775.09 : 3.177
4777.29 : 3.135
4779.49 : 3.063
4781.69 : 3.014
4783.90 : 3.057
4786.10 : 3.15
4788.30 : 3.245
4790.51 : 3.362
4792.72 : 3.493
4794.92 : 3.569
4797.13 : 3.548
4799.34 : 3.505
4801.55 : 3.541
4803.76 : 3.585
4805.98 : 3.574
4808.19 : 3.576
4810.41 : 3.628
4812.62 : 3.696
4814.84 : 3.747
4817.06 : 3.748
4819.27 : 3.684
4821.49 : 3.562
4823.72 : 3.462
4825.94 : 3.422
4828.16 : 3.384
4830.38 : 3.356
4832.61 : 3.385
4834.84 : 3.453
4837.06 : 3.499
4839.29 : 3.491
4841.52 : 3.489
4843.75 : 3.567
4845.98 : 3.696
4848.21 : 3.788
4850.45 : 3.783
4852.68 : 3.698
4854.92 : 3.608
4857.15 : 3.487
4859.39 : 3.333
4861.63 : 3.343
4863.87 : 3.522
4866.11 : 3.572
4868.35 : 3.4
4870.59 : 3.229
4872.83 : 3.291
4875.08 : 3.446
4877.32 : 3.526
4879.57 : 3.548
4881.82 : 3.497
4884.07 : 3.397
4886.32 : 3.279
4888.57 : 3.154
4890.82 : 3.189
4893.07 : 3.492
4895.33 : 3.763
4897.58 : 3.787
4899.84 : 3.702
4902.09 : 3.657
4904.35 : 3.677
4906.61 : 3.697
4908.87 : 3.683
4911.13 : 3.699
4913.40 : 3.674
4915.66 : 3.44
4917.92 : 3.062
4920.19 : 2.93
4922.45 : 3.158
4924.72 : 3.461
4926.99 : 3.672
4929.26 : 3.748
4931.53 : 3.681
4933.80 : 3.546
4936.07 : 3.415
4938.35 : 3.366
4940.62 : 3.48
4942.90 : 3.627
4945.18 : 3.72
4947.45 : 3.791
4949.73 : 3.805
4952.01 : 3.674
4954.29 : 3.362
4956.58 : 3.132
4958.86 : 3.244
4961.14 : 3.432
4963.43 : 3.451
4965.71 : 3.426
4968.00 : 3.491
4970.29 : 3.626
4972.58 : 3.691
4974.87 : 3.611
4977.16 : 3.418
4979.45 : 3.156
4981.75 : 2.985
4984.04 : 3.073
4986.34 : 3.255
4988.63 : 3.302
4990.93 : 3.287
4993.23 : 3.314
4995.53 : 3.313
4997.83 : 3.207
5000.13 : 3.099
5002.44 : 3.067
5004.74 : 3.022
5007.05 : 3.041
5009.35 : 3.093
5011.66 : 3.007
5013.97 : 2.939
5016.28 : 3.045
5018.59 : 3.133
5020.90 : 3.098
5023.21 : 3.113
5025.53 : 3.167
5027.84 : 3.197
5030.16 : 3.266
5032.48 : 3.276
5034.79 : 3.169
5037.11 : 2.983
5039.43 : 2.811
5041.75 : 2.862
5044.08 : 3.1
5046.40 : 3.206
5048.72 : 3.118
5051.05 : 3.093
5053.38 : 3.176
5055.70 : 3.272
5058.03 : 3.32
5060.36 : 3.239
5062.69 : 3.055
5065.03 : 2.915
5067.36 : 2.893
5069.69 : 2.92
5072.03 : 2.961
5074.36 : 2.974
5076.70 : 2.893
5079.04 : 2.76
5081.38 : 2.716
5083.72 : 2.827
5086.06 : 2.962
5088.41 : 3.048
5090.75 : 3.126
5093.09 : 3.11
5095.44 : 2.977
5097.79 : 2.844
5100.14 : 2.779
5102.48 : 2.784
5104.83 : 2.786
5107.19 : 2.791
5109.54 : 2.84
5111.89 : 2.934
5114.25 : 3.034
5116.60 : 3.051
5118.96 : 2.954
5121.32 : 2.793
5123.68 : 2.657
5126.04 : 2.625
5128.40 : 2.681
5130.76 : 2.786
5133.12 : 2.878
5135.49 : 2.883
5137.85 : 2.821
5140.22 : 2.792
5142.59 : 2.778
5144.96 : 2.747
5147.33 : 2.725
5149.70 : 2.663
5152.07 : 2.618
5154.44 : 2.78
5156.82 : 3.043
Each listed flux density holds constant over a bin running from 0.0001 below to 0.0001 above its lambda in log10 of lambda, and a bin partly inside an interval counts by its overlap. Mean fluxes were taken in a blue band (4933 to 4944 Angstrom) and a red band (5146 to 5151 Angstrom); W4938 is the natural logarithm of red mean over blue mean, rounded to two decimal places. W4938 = -0.26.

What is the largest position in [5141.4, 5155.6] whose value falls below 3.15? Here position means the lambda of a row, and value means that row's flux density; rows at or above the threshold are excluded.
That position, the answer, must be 5154.44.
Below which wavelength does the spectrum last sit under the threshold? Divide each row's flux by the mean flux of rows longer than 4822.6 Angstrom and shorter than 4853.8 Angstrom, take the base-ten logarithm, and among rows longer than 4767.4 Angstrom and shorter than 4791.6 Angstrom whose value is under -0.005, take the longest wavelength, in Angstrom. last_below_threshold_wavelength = 4790.51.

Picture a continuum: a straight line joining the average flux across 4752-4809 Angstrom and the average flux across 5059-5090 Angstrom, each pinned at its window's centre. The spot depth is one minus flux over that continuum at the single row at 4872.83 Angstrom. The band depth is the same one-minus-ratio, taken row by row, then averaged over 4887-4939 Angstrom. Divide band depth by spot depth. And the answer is 4.1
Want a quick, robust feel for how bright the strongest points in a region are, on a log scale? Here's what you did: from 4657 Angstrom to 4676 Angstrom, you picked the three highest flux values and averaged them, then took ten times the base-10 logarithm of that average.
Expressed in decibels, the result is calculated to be 5.65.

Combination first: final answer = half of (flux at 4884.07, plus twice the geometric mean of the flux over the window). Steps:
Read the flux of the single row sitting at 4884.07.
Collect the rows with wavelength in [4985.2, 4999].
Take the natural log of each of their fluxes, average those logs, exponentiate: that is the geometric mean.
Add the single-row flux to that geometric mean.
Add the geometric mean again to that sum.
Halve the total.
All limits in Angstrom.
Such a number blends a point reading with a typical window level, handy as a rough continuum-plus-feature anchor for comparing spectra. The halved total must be 5.0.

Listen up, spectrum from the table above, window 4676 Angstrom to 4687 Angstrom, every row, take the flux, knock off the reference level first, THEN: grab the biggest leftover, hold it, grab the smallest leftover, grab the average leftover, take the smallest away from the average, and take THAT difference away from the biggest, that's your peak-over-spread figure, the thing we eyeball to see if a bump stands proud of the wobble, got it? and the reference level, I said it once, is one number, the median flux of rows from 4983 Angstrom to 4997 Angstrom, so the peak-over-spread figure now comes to 0.24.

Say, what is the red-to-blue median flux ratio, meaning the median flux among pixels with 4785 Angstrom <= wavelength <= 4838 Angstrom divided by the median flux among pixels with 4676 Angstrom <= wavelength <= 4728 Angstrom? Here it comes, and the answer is 1.00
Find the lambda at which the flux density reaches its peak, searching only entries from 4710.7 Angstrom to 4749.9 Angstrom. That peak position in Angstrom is 4720.43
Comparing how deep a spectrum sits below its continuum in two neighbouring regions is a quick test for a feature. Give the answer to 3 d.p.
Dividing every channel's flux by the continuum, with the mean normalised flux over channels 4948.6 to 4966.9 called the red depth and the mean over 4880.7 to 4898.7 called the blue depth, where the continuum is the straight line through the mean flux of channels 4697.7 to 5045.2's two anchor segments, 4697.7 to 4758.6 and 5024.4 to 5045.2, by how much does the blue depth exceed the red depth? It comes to -0.029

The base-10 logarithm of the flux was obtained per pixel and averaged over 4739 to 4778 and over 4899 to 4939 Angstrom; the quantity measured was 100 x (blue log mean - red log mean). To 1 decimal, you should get -1.6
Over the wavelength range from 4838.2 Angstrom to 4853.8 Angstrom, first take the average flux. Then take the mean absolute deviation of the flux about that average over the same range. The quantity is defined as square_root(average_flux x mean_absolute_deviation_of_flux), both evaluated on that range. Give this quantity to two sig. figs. 0.63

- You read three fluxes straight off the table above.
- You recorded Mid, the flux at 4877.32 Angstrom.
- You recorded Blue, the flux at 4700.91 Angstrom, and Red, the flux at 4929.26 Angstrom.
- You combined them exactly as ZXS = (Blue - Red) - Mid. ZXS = -4.0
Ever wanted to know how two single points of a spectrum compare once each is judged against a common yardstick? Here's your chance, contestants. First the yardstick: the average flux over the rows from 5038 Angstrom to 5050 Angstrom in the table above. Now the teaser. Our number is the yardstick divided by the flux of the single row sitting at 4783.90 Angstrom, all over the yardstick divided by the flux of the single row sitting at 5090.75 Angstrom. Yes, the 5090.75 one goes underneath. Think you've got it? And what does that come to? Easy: 1.0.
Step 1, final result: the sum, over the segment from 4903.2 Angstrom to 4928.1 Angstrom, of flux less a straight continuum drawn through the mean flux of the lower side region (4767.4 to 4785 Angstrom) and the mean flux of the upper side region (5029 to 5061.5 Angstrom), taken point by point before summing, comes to 3.7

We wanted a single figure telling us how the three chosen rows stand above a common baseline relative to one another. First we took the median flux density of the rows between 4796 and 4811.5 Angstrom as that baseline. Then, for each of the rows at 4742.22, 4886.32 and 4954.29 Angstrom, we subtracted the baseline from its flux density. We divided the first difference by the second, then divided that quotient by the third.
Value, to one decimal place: 1.0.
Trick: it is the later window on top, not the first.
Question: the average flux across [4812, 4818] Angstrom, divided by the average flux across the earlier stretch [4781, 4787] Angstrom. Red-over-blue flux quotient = 1.21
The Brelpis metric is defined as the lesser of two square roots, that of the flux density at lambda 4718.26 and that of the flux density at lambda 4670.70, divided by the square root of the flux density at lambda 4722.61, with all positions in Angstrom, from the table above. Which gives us 0.98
